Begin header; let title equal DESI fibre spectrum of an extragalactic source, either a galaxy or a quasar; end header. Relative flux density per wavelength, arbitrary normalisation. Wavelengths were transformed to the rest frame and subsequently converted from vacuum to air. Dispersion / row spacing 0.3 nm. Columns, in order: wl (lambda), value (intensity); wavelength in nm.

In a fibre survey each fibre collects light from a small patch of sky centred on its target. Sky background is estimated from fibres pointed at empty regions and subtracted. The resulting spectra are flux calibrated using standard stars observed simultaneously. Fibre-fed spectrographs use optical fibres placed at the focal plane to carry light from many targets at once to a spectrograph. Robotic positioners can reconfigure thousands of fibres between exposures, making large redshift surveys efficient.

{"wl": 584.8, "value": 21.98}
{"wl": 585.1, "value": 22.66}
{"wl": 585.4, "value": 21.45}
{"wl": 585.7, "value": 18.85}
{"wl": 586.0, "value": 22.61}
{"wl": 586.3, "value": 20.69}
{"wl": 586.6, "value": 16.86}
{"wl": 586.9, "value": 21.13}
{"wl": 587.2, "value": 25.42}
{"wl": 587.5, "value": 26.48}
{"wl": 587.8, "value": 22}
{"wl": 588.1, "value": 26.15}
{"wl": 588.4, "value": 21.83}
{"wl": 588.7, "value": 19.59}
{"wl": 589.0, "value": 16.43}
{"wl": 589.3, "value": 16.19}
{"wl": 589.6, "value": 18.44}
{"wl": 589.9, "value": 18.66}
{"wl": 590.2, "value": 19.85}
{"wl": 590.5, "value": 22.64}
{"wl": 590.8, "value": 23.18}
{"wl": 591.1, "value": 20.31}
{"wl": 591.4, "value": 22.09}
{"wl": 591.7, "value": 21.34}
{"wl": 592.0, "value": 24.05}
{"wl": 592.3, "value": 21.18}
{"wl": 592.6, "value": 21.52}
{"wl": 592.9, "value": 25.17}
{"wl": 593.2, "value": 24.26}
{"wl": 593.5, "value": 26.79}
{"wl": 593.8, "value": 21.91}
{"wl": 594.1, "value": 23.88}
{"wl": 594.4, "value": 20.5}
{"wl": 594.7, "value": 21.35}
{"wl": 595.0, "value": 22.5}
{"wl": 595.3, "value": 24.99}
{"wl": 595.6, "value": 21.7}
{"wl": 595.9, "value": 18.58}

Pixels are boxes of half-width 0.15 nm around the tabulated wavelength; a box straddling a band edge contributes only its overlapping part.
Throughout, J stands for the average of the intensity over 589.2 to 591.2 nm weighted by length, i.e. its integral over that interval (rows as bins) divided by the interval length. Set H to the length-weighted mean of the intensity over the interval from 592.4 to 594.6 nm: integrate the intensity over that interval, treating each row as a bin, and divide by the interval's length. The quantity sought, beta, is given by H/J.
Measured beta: 1.17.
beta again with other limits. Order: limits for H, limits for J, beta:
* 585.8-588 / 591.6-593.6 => 0.95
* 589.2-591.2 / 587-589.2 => 0.89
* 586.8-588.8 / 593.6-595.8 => 1.04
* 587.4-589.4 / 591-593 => 0.96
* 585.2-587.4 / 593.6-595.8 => 0.94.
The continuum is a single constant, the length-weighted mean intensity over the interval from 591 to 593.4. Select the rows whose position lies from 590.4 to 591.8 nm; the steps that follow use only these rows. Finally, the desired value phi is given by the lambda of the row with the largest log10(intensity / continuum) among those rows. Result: 590.8 nm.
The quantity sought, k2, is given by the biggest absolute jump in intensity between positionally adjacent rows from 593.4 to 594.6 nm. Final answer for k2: 4.9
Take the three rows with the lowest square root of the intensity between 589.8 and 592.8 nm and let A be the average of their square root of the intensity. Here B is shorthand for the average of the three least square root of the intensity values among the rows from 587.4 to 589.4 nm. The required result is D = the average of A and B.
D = 4.30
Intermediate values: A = 4.4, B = 4.17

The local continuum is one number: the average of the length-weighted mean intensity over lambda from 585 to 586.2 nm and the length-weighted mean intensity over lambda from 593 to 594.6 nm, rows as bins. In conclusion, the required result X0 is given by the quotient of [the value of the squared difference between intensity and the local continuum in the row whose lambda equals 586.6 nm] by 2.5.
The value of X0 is 12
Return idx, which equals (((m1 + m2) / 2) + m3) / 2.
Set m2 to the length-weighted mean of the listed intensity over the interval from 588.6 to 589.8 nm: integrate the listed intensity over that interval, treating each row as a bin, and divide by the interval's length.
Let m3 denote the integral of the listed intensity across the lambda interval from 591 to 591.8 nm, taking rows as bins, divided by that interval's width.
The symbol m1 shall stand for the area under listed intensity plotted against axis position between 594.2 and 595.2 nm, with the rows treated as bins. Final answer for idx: 20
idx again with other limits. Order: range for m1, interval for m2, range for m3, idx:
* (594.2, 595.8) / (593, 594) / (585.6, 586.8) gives 25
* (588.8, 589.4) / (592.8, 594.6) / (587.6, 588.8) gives 20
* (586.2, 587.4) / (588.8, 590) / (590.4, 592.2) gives 22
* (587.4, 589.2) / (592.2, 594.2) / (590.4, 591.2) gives 27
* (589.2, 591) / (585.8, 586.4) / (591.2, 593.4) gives 26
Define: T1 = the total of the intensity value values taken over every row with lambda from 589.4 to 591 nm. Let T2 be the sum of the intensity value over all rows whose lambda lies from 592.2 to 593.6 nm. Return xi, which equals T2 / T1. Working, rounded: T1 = 103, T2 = 119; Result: 1.16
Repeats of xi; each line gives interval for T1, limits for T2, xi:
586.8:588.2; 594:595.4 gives 0.93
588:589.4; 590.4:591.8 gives 1.09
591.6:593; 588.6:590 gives 0.79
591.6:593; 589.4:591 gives 0.91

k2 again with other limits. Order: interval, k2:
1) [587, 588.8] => 4.5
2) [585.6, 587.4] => 4.3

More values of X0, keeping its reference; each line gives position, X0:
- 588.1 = 6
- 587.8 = 0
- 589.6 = 6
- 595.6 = 0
